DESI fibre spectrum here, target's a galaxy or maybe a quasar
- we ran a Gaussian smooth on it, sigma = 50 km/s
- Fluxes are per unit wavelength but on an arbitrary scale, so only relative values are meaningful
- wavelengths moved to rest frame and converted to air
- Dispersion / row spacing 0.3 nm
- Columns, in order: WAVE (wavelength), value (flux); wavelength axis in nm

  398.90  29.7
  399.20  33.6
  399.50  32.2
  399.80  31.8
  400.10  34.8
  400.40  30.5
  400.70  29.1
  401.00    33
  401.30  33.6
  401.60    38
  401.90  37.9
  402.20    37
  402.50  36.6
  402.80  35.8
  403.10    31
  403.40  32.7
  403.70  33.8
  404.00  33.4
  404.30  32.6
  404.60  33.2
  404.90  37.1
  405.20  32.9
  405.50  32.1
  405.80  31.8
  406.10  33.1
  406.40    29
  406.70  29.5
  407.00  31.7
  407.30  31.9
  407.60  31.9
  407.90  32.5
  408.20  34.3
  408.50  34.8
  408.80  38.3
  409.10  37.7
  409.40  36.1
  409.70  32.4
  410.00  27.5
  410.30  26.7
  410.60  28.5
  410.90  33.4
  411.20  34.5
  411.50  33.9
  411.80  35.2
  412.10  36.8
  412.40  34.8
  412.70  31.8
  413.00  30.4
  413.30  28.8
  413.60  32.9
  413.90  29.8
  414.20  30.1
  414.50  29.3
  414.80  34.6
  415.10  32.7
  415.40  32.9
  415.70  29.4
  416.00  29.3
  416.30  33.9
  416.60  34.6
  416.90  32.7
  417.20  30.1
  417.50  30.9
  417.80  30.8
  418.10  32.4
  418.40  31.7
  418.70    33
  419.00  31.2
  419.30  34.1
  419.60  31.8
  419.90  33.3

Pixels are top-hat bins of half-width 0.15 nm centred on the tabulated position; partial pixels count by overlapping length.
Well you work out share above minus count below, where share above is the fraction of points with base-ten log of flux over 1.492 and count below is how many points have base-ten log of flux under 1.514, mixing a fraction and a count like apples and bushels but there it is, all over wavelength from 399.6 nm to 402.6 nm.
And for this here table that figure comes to -2.2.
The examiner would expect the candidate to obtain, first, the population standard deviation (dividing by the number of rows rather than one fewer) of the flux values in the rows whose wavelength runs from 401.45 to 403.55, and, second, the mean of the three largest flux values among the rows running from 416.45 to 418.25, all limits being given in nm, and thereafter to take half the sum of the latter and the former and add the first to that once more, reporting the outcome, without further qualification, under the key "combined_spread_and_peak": 20.4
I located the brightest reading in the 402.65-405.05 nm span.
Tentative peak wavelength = 404.90 nm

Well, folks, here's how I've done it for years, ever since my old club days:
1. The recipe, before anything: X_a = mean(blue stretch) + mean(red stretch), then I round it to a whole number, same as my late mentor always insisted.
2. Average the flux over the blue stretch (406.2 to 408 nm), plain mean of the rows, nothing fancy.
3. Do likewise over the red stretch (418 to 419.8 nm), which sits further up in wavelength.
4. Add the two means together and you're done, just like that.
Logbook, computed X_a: 63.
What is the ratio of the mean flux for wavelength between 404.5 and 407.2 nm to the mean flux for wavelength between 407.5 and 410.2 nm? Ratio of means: 0.95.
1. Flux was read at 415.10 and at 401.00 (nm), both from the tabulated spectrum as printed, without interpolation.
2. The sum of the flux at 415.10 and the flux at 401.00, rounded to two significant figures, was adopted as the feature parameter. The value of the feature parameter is 66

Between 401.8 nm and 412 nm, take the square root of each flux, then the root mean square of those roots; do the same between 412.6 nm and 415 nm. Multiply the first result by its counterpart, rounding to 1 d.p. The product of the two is 32.1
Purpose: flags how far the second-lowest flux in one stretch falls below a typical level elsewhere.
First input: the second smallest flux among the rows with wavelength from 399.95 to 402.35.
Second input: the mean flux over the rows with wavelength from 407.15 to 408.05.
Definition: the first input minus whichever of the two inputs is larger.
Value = -1.6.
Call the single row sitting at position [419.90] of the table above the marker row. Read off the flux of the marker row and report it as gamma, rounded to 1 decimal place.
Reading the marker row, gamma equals 33.3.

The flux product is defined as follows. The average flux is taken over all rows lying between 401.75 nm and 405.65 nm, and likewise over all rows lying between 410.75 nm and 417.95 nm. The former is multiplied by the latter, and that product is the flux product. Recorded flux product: 1106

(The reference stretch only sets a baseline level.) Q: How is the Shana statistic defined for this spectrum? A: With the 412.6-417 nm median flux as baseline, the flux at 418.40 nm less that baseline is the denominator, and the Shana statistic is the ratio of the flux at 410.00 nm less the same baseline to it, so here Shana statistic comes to 43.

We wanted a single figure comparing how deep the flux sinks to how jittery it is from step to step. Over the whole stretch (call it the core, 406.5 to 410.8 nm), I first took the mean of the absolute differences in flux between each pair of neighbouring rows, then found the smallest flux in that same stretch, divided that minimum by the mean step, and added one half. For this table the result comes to 16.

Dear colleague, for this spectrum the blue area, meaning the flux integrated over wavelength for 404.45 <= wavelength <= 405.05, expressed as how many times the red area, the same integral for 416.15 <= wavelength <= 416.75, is 1.03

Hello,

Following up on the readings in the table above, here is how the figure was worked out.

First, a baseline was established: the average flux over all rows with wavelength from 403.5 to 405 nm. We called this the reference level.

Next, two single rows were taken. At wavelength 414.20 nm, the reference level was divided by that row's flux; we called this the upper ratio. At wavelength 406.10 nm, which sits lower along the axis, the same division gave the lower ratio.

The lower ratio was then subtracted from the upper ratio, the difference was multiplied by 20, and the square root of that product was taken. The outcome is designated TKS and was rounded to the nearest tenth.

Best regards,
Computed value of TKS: 1.4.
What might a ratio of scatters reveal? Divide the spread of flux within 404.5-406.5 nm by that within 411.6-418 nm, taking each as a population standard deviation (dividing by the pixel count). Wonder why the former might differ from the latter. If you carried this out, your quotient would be 0.97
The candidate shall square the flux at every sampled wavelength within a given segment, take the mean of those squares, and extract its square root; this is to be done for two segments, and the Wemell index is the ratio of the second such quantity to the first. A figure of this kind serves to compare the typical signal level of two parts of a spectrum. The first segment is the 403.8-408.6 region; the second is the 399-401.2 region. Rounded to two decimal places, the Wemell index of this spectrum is 0.99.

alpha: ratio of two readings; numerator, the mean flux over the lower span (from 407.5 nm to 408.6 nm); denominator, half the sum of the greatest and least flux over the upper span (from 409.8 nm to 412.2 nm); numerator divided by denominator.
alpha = 1.051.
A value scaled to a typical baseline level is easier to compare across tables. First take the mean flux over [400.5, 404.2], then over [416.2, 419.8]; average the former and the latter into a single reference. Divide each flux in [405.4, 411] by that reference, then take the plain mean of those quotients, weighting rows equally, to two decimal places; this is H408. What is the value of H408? 0.97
